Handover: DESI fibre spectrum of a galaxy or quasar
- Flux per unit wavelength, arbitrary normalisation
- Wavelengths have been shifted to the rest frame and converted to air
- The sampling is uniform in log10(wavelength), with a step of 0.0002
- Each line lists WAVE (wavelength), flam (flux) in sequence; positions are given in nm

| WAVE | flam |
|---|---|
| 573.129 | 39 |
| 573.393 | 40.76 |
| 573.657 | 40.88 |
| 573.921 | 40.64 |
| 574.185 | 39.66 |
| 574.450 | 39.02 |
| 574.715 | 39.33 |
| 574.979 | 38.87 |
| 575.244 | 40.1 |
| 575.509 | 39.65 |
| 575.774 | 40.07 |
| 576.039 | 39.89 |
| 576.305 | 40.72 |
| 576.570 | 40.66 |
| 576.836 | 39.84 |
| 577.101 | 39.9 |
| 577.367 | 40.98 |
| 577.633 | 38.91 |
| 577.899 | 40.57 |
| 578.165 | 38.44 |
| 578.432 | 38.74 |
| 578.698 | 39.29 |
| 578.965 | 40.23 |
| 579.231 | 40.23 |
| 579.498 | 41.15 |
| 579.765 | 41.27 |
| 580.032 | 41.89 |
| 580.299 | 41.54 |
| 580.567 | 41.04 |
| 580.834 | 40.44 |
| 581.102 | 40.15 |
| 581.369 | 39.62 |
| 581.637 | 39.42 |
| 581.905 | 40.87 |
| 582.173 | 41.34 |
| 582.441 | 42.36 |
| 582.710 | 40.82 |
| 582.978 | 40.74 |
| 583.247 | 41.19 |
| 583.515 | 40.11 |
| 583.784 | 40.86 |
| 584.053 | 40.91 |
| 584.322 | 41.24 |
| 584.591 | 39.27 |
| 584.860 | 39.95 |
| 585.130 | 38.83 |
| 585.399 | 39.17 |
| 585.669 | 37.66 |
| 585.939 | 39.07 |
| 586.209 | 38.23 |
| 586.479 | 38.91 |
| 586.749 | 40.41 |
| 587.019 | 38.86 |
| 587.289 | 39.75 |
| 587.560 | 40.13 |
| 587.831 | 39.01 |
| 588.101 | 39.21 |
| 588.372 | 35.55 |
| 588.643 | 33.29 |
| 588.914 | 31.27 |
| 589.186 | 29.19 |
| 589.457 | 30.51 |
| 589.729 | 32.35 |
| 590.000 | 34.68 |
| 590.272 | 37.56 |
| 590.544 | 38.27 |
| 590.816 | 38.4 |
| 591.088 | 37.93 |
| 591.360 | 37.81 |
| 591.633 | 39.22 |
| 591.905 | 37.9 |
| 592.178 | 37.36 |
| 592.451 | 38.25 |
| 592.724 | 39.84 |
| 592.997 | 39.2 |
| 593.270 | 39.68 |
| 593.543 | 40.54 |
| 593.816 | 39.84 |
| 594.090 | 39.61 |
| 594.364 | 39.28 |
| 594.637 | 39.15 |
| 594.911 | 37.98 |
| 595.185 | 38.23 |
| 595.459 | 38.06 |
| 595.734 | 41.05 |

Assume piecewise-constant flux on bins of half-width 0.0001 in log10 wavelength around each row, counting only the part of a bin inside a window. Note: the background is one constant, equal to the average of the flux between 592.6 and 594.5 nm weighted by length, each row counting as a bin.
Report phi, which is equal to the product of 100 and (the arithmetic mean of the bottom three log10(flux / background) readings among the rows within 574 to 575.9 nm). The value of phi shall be -0.7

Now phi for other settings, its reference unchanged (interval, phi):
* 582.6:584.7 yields 0.4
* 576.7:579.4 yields -1.1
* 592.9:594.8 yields -0.6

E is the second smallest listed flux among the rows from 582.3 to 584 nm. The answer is 40.74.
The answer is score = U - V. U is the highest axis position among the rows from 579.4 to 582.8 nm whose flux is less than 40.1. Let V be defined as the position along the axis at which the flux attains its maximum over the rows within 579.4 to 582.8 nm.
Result -0.80 nm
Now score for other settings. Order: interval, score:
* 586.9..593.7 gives -0.27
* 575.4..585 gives 2.42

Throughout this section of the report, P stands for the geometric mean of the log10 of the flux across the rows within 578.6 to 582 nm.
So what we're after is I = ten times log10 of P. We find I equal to 2.06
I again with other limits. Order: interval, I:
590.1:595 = 2.01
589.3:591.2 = 1.90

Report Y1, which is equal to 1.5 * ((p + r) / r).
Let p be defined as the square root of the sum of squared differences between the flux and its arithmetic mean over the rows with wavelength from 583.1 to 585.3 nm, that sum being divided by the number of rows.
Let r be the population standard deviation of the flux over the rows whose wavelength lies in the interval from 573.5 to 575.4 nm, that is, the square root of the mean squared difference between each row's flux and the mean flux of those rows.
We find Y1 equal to 3.3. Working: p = 0.8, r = 0.72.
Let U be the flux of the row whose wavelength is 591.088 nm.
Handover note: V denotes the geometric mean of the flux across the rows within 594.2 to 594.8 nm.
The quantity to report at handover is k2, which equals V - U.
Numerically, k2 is 1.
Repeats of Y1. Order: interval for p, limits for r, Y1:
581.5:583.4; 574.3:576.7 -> 3.5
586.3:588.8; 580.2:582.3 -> 6.1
